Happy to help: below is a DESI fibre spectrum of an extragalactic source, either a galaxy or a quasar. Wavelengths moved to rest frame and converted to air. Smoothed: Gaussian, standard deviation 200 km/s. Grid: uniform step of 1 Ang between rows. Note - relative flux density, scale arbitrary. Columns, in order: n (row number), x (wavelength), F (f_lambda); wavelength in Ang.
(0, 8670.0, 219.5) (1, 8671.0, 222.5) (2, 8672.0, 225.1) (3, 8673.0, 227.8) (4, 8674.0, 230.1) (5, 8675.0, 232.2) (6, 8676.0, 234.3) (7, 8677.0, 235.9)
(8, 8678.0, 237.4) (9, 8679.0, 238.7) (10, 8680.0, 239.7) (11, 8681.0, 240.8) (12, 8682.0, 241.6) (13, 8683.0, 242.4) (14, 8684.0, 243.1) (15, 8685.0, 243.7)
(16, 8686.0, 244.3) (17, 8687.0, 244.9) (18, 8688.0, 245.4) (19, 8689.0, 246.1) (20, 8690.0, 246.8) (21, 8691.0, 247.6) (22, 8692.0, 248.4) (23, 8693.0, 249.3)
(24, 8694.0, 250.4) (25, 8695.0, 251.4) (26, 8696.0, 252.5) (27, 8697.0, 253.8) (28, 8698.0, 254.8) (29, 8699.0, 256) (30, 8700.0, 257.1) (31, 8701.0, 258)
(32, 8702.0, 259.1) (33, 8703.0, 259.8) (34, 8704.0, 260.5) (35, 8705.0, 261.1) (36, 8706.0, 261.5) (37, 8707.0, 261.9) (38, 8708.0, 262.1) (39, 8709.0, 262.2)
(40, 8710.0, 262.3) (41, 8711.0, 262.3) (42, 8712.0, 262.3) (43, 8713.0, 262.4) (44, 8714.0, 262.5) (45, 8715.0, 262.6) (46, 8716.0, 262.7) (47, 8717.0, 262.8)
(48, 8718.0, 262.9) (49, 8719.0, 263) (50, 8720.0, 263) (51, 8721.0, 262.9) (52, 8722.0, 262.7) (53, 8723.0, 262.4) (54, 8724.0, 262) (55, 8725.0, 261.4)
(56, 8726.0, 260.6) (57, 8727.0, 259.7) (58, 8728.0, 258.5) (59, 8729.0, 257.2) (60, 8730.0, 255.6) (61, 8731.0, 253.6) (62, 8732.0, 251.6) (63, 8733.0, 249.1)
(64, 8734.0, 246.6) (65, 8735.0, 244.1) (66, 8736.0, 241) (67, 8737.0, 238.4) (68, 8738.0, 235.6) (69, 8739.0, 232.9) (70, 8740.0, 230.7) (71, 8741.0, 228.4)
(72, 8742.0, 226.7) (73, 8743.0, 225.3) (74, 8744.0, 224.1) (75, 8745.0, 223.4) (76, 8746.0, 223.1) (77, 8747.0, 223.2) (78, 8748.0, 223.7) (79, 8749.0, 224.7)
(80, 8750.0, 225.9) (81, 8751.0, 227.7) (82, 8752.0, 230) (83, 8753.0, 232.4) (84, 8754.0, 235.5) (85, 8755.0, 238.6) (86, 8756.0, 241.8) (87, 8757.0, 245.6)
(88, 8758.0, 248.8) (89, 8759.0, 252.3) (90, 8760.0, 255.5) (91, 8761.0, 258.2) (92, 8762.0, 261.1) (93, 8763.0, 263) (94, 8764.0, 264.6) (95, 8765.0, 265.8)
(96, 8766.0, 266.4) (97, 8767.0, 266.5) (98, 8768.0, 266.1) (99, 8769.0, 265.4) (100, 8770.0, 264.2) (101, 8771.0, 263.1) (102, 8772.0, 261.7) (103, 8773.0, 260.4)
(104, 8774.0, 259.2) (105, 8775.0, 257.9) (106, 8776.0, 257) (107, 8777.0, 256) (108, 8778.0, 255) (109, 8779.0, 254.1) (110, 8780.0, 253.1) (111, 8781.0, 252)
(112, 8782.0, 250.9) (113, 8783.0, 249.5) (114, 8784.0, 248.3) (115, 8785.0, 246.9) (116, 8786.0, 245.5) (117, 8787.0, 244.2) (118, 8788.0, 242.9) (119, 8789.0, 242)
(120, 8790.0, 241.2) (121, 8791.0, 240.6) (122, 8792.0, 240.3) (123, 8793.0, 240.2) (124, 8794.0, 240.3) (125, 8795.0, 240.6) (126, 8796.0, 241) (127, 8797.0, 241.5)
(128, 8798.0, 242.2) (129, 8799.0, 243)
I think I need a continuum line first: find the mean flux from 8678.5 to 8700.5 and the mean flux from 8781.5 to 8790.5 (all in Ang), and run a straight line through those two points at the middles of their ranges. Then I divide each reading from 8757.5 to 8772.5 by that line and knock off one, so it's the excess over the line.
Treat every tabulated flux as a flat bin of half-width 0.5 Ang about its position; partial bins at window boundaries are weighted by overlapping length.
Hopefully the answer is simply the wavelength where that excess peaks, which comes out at 8767.0 Ang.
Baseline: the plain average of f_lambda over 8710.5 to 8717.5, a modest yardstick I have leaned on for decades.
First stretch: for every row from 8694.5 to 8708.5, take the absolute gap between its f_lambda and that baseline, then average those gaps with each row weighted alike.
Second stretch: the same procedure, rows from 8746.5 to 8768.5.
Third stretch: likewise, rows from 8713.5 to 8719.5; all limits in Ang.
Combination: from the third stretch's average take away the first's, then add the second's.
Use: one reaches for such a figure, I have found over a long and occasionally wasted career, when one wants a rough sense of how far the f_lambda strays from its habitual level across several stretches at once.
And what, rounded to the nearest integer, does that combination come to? 13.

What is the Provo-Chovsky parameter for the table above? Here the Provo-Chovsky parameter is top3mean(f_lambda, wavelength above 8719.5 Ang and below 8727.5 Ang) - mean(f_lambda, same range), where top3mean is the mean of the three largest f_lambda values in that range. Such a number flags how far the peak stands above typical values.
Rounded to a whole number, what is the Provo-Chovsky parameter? 1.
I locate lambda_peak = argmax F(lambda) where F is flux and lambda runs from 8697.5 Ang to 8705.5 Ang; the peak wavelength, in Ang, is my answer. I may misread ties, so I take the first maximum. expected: 8705.0 Ang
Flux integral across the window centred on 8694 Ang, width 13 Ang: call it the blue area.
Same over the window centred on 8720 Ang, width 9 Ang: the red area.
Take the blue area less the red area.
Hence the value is 895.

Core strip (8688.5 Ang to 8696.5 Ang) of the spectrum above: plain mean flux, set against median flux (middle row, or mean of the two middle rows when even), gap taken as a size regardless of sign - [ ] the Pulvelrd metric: 0.21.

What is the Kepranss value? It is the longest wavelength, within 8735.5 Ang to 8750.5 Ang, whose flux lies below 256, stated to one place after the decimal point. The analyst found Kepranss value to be 8750.0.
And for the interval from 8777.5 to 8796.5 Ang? 8796.0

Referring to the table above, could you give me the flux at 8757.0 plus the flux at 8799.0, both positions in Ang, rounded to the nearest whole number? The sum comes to 489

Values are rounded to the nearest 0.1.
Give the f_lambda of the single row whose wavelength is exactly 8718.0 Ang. 262.9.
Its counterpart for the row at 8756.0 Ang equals 241.8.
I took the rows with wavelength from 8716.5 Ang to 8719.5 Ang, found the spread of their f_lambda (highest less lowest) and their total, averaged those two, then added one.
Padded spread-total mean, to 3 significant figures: 395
